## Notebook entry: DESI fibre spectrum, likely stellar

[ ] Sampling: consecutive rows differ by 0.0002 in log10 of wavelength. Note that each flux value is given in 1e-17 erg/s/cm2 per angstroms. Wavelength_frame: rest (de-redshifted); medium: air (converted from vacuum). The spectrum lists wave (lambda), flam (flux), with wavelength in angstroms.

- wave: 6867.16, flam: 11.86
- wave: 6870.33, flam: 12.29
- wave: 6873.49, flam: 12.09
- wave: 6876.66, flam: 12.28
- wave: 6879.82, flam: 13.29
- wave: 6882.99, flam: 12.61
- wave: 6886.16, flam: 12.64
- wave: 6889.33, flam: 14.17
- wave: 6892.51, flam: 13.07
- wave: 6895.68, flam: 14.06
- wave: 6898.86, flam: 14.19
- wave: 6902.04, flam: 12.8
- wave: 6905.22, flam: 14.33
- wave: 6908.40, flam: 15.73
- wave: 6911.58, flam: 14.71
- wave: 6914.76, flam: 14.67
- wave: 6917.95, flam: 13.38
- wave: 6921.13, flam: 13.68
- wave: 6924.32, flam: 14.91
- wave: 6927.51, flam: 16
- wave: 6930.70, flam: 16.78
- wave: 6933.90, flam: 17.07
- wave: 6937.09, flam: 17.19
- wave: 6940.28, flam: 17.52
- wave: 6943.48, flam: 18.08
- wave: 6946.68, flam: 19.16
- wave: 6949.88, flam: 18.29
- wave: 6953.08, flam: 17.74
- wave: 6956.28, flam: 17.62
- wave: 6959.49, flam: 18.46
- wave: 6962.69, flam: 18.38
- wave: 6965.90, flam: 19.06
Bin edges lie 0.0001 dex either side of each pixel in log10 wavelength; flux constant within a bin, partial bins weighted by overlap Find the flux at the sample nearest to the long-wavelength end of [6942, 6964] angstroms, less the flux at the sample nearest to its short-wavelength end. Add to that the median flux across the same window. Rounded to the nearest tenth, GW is 18.6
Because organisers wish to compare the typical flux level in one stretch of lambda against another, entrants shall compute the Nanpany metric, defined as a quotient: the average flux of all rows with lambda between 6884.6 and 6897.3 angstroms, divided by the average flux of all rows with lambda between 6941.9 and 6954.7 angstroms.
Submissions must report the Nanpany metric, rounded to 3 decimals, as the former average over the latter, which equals 0.736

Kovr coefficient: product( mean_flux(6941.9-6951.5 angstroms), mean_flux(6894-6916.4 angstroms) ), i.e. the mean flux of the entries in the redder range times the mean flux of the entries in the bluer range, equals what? 266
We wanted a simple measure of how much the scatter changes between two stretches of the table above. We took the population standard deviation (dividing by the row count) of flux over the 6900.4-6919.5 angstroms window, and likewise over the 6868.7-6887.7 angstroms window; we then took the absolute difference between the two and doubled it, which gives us 1.1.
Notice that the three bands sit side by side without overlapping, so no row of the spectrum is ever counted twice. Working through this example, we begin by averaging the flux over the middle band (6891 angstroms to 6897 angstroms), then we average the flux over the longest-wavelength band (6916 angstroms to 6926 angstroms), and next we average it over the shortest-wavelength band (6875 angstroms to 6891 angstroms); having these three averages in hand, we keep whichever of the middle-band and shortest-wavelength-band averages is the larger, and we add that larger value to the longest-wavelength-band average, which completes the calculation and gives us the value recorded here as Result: 27.6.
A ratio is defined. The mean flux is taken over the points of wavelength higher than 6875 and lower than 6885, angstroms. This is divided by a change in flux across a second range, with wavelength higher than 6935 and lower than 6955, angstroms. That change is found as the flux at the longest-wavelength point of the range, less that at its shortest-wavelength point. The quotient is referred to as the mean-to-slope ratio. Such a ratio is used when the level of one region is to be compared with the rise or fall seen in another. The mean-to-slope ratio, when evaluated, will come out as 23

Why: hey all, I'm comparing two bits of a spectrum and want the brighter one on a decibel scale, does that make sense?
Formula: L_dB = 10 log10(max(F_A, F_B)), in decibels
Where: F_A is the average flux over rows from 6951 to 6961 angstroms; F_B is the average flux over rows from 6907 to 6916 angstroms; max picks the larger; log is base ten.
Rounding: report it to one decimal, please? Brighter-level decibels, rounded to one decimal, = 12.5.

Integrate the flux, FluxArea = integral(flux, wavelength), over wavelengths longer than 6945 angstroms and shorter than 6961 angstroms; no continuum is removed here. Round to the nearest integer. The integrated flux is 292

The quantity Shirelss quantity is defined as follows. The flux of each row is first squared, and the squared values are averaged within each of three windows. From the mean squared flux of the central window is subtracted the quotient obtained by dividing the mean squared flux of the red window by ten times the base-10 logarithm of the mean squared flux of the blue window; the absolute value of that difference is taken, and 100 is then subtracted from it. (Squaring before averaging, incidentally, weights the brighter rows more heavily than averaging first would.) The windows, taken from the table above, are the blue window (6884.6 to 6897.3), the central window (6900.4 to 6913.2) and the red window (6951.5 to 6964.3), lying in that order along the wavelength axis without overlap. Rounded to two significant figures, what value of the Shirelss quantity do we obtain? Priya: 94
